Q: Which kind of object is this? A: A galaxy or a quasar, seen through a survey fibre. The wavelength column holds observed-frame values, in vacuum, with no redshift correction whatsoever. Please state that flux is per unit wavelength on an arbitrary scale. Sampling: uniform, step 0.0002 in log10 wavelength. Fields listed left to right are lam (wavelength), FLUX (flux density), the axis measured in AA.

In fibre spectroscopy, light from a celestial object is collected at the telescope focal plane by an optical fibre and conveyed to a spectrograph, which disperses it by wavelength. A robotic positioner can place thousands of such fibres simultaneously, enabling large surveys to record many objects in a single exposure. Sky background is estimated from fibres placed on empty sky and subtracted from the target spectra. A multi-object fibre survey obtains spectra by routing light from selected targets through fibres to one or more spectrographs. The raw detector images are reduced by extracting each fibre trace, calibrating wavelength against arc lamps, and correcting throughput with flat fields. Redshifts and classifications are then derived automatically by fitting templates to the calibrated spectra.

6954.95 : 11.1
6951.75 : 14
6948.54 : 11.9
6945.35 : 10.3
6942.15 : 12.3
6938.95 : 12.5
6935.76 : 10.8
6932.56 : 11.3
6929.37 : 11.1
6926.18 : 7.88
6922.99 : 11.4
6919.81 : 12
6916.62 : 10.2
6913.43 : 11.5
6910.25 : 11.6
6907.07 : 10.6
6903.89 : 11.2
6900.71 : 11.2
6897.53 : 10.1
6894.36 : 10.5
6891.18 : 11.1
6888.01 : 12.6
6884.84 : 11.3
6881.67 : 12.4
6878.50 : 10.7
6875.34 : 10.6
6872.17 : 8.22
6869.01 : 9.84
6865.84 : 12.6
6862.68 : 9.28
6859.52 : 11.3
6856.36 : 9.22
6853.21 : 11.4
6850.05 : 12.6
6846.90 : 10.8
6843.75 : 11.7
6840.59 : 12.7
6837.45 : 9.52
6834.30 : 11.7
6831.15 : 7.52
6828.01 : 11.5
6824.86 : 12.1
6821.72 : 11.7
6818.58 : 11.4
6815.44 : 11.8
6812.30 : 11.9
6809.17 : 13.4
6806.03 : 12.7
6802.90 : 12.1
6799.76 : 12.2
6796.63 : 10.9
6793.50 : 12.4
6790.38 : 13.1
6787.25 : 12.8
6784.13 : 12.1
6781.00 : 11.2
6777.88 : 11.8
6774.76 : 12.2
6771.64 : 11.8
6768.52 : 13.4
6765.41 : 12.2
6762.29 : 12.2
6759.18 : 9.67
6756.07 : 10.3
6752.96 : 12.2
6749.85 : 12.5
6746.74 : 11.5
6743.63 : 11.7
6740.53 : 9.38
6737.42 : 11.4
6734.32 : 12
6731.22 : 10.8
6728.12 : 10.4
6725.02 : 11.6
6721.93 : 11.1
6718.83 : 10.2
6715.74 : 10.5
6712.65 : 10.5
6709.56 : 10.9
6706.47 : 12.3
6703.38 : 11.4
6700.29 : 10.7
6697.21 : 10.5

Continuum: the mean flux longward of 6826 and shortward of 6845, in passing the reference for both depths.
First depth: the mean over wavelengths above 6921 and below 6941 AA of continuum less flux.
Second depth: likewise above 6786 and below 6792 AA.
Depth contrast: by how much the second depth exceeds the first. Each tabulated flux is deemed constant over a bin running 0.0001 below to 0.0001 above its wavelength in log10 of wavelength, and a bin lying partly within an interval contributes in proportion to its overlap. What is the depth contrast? -2.1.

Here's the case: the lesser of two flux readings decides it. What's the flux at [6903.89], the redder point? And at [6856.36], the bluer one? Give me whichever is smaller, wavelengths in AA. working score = 9.2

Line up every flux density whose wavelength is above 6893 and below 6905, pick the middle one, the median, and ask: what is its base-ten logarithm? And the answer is 1.04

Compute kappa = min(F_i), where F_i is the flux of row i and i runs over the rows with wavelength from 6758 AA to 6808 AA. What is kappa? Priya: 9.67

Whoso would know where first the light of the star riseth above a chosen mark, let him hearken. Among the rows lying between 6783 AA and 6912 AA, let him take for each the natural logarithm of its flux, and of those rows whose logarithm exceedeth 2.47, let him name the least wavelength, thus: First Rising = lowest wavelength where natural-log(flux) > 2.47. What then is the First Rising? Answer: 6784.13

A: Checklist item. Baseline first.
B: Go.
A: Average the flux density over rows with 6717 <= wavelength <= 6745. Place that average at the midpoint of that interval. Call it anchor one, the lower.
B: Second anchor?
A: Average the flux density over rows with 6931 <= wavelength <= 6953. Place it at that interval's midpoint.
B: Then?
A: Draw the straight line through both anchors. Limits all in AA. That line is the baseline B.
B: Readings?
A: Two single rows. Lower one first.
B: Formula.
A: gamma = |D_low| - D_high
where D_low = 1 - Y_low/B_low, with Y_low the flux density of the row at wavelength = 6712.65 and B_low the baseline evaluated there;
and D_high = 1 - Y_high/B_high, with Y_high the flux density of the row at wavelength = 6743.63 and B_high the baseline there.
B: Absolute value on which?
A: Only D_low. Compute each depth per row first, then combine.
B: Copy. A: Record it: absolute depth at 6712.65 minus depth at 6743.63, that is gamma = 0.10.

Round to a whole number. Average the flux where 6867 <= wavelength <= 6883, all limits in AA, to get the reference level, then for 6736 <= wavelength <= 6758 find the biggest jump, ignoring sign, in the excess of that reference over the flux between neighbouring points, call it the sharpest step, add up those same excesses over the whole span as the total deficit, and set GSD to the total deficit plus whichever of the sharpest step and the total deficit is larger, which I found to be -4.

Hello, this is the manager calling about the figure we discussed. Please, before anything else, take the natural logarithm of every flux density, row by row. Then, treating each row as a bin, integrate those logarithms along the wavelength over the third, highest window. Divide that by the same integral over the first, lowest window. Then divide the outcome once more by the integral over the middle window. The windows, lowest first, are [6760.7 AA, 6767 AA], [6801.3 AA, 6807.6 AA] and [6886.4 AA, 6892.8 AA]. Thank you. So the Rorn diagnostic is 0.06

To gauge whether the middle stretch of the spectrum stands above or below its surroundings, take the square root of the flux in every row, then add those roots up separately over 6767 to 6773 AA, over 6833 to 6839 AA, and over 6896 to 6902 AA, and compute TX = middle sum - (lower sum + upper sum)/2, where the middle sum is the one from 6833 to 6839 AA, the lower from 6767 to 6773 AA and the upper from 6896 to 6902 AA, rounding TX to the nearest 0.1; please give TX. -0.3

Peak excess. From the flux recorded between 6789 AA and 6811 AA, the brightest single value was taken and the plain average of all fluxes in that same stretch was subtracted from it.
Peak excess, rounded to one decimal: 1.0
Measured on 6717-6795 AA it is 1.8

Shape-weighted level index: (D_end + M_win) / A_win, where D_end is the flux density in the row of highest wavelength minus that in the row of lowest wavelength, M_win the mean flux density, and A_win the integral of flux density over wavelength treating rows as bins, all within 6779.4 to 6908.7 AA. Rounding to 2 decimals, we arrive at 0.01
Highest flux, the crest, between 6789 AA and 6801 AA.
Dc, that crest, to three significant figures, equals 13.1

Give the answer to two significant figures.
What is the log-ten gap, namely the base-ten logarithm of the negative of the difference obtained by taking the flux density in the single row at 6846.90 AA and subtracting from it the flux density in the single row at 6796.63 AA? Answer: -1.0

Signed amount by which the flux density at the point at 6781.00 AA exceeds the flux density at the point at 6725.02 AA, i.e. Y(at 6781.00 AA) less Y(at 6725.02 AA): 0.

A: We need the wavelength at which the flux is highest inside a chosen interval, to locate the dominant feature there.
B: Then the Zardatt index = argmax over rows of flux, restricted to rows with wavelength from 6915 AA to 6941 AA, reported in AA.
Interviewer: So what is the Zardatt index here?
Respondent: 6938.95 AA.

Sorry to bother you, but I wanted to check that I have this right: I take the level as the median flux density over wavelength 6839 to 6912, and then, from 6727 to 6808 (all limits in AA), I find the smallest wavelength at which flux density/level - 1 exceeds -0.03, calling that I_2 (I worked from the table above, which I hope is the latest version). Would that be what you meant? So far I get 6734.32 AA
